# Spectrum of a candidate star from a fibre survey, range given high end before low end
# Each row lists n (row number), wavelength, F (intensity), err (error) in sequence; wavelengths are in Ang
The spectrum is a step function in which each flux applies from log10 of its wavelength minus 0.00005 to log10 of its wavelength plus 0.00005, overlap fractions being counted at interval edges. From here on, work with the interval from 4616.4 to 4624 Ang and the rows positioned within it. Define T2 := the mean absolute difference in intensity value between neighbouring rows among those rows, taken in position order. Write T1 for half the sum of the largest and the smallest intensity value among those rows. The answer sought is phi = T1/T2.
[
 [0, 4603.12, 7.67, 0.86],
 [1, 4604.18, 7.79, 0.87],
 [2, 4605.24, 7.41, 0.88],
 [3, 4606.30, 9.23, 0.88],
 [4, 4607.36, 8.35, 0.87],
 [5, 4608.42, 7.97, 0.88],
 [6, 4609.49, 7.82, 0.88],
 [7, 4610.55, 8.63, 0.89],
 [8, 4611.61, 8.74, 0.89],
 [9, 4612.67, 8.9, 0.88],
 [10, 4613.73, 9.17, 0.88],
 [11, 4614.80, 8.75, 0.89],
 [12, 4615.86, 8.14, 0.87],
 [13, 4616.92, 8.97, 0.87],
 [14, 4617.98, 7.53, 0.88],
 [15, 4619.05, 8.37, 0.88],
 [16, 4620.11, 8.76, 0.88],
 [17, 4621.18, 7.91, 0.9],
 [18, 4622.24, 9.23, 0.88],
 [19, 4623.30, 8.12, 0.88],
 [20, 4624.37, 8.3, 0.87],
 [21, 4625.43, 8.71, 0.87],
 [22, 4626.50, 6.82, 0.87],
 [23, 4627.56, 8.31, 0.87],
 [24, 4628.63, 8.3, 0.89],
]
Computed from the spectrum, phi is 8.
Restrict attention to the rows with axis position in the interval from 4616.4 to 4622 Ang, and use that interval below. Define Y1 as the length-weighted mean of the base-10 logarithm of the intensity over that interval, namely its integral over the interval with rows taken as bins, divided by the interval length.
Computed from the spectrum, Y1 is 0.921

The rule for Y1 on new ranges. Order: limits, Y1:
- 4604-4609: 0.910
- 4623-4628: 0.904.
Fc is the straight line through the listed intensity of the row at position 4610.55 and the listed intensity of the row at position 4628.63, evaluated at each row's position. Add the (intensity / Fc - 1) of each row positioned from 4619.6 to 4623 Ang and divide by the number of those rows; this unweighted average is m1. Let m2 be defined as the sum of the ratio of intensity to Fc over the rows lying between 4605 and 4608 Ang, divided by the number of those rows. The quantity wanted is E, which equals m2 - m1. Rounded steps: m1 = 0.023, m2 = 0.96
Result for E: 0.93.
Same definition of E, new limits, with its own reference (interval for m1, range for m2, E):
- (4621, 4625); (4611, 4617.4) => 1.03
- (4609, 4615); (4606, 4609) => 0.97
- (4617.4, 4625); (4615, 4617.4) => 1.02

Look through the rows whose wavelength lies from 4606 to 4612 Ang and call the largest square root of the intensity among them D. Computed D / 3.04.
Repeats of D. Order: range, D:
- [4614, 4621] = 2.99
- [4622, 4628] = 3.04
